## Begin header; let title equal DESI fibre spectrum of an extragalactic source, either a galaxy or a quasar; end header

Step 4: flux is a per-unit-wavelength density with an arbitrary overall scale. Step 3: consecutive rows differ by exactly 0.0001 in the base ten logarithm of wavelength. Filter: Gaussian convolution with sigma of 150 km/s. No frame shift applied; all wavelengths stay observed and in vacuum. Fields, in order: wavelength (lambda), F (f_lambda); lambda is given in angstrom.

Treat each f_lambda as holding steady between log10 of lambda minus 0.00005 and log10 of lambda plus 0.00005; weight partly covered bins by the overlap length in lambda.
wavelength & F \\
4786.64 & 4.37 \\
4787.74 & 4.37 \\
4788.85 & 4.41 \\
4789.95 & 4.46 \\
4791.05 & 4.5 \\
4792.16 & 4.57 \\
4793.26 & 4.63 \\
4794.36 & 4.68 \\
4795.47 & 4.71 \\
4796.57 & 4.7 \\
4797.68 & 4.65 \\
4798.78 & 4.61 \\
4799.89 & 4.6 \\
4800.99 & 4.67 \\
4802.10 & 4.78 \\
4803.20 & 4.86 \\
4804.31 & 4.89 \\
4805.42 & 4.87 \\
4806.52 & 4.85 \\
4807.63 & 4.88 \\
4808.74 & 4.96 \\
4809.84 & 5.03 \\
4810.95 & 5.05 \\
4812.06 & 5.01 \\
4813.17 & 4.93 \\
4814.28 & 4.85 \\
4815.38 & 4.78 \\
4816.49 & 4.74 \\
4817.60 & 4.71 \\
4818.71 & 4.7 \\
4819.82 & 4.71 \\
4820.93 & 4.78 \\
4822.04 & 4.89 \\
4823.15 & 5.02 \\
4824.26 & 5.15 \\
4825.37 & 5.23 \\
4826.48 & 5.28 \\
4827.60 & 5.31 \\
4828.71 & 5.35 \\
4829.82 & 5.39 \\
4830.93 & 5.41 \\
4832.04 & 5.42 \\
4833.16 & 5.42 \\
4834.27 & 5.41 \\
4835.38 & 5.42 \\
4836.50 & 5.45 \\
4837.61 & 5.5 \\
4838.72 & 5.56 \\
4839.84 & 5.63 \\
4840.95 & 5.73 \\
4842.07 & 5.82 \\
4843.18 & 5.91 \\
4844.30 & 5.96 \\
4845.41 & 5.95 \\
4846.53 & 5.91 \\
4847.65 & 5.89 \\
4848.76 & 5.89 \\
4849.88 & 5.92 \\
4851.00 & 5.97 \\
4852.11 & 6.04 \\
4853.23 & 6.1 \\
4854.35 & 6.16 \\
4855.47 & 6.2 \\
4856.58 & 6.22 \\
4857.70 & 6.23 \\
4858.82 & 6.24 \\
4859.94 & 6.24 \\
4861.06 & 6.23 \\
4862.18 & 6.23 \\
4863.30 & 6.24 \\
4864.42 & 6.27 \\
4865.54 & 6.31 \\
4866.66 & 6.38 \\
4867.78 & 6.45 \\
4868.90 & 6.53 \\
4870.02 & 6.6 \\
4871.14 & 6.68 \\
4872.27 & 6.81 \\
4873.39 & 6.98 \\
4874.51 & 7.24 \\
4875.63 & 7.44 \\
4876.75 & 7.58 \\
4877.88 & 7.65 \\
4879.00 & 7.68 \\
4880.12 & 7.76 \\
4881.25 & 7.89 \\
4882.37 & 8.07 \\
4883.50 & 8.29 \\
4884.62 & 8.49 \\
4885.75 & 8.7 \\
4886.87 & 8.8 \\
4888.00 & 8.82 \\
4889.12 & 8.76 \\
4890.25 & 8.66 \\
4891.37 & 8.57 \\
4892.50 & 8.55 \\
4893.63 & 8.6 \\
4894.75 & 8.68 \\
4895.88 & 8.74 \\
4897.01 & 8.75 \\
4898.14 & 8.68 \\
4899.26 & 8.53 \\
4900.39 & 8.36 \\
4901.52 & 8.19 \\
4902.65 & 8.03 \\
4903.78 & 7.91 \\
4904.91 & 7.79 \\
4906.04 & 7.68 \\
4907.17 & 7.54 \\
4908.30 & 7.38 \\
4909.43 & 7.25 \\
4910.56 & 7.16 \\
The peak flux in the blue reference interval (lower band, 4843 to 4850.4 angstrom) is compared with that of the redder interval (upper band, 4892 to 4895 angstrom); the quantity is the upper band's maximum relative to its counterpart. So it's 1.46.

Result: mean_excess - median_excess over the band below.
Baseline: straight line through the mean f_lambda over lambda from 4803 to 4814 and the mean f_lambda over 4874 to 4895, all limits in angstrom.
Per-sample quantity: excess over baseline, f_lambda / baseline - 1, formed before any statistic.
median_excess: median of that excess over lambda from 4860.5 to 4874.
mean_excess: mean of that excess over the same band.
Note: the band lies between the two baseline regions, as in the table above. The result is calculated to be 0.004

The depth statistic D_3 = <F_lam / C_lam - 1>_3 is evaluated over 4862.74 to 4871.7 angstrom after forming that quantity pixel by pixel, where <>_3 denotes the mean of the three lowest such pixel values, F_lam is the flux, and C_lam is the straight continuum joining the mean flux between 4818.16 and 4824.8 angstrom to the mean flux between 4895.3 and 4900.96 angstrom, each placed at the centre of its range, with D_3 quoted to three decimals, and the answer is -0.100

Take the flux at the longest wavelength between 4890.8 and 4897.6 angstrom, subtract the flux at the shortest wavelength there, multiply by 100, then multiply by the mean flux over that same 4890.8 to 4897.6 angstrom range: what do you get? 156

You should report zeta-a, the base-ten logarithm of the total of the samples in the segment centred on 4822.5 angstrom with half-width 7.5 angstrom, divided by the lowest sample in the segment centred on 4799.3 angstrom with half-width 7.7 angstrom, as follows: 1.19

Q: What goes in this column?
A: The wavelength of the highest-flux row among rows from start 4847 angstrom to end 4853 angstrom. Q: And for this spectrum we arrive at 4852.11 angstrom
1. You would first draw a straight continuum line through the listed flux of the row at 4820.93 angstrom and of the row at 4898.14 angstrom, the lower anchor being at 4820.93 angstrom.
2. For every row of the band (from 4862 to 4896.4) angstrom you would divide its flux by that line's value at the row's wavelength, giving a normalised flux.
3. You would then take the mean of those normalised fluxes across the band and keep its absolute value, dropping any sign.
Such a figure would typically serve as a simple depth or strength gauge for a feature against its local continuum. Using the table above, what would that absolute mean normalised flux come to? 0.99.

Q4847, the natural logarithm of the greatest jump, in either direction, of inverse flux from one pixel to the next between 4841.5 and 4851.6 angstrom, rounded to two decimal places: -5.95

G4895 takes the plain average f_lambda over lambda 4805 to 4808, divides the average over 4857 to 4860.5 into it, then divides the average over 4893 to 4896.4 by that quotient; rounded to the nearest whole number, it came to 11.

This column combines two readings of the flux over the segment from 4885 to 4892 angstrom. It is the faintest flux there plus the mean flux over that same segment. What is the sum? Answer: 17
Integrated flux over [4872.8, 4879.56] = 50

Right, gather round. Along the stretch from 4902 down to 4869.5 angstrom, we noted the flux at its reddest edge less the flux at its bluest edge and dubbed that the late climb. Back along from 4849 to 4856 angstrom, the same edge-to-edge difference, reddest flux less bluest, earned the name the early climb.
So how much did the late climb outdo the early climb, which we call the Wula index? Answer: 1.3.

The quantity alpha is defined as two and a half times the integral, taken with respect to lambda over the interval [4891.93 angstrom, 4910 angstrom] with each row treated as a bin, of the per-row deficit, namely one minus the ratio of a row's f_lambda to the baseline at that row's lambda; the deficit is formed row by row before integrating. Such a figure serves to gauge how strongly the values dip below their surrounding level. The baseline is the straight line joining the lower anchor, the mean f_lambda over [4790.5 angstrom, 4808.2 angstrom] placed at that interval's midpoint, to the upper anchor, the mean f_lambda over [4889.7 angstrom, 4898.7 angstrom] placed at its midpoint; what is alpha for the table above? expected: 3.8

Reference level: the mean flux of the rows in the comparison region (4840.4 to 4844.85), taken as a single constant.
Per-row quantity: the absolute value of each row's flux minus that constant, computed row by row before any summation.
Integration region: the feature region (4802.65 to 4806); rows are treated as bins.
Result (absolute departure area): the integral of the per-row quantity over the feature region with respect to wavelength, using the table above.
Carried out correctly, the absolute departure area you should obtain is 3.3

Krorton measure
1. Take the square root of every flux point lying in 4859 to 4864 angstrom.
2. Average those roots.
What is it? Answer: 2.5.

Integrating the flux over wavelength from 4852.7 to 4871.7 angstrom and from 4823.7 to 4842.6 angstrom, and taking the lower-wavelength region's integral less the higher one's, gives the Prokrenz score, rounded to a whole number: -17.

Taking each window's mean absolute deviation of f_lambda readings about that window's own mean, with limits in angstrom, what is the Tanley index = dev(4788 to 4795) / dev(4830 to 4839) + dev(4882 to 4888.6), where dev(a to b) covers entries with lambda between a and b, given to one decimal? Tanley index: 2.3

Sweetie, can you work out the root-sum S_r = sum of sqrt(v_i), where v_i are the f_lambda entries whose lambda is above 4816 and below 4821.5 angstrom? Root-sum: 10.9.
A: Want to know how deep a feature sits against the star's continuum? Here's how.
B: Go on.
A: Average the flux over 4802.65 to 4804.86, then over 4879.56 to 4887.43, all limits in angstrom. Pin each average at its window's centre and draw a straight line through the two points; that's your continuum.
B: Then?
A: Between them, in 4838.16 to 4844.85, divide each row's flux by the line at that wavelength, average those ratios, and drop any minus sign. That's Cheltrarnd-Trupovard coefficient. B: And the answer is 0.889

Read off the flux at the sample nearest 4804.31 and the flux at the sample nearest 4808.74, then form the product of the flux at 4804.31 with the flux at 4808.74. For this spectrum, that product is 24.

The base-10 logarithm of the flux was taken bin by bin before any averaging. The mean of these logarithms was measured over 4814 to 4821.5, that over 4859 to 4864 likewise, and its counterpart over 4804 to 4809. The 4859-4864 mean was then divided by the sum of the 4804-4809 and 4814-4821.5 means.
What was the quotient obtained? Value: 0.58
